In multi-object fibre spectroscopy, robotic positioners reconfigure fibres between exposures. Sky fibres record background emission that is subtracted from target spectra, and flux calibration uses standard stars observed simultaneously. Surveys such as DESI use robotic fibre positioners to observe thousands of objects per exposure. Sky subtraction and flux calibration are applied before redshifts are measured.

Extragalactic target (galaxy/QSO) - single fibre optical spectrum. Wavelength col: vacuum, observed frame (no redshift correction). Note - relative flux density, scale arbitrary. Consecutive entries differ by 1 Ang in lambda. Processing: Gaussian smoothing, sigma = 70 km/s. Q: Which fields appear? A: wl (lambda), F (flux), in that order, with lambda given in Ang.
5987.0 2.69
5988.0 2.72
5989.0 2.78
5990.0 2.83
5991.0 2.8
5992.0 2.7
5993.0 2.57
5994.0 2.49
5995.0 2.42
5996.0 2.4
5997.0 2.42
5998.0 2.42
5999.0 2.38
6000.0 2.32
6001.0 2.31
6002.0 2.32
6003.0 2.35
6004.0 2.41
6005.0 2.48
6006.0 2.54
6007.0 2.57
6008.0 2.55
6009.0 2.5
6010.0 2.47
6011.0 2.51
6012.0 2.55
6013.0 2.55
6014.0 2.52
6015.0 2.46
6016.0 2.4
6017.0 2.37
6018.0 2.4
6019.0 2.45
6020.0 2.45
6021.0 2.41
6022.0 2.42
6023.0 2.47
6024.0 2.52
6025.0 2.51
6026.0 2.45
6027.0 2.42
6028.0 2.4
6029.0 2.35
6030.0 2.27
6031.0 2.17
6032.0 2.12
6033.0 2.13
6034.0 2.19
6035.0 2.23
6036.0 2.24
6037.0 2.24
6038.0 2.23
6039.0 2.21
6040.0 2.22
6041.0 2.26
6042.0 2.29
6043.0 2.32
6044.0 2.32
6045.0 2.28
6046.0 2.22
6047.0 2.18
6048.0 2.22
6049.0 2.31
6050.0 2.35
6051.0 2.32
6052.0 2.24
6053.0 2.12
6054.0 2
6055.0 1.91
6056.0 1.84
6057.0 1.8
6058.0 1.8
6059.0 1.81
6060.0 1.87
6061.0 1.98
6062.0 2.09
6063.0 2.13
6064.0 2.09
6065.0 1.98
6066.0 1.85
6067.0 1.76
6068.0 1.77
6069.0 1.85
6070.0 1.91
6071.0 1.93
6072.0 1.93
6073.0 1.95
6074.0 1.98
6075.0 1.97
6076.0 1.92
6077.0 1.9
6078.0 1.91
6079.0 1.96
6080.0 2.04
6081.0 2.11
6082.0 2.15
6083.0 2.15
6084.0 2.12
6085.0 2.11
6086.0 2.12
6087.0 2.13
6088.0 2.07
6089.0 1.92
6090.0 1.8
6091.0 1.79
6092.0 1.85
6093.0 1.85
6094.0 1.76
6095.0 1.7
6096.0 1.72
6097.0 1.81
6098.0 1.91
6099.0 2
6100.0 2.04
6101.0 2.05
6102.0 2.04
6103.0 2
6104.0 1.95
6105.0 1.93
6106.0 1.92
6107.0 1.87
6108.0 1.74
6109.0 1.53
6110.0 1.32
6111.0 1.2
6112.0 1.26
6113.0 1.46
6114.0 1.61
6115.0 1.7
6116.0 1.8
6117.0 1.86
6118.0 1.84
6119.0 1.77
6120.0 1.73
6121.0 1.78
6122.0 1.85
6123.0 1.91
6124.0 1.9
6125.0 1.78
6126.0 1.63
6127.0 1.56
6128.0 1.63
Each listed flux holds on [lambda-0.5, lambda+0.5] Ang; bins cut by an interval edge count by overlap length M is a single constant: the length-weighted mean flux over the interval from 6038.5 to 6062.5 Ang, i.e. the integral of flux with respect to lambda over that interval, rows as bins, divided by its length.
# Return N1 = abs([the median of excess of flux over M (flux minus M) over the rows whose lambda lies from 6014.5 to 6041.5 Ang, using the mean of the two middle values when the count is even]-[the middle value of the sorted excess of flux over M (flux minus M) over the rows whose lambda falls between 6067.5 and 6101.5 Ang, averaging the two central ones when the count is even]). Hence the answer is 0.44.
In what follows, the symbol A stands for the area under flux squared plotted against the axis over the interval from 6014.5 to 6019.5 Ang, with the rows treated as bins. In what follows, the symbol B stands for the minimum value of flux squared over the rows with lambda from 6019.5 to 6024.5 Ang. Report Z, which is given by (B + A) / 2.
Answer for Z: 17.5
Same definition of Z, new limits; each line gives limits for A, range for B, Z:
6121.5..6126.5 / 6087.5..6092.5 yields 9.9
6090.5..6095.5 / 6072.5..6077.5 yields 9.8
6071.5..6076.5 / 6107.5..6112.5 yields 10.2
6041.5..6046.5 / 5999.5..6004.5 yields 15.7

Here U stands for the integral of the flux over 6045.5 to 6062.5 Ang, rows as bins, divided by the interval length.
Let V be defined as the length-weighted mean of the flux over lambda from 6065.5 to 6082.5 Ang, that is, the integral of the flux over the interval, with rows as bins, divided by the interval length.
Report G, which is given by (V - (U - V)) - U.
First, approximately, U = 2.06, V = 1.9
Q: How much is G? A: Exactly -0.3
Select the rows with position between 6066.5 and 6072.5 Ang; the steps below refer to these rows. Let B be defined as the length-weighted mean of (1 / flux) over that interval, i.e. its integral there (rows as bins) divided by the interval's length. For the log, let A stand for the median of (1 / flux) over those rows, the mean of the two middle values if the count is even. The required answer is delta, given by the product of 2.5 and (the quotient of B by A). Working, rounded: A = 0.53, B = 0.54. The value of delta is 2.532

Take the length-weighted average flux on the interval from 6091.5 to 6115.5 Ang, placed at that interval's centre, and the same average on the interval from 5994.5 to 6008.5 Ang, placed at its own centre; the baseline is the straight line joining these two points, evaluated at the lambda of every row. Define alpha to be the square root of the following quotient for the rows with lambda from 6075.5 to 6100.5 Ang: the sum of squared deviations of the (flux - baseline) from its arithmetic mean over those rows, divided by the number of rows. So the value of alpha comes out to 0.13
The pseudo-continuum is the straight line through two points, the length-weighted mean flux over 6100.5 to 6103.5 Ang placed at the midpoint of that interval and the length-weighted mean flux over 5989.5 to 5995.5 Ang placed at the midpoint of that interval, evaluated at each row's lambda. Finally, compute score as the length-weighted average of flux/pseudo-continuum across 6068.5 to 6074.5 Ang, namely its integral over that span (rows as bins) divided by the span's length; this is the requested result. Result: 0.88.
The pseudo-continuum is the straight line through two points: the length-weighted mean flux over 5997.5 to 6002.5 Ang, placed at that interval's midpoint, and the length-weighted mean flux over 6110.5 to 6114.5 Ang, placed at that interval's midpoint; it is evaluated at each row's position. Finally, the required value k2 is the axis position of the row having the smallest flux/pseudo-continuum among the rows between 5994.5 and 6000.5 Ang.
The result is 6000.0 Ang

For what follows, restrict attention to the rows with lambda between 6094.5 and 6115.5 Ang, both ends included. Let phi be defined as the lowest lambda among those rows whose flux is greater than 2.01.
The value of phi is 6100.0 Ang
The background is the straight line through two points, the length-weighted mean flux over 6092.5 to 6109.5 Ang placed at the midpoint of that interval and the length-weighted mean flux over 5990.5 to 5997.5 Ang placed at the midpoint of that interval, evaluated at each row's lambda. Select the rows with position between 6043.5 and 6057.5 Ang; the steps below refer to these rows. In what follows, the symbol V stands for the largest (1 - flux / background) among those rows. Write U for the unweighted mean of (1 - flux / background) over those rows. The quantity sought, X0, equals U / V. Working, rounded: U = 0.02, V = 0.16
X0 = 0.11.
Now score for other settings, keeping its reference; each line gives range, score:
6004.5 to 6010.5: 0.99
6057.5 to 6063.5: 0.86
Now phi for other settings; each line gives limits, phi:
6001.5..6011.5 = 6002.0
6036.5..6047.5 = 6037.0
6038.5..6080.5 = 6039.0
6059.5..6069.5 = 6062.0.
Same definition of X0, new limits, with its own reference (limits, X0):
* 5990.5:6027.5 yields -0.11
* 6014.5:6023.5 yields -1.39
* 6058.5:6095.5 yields 0.22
